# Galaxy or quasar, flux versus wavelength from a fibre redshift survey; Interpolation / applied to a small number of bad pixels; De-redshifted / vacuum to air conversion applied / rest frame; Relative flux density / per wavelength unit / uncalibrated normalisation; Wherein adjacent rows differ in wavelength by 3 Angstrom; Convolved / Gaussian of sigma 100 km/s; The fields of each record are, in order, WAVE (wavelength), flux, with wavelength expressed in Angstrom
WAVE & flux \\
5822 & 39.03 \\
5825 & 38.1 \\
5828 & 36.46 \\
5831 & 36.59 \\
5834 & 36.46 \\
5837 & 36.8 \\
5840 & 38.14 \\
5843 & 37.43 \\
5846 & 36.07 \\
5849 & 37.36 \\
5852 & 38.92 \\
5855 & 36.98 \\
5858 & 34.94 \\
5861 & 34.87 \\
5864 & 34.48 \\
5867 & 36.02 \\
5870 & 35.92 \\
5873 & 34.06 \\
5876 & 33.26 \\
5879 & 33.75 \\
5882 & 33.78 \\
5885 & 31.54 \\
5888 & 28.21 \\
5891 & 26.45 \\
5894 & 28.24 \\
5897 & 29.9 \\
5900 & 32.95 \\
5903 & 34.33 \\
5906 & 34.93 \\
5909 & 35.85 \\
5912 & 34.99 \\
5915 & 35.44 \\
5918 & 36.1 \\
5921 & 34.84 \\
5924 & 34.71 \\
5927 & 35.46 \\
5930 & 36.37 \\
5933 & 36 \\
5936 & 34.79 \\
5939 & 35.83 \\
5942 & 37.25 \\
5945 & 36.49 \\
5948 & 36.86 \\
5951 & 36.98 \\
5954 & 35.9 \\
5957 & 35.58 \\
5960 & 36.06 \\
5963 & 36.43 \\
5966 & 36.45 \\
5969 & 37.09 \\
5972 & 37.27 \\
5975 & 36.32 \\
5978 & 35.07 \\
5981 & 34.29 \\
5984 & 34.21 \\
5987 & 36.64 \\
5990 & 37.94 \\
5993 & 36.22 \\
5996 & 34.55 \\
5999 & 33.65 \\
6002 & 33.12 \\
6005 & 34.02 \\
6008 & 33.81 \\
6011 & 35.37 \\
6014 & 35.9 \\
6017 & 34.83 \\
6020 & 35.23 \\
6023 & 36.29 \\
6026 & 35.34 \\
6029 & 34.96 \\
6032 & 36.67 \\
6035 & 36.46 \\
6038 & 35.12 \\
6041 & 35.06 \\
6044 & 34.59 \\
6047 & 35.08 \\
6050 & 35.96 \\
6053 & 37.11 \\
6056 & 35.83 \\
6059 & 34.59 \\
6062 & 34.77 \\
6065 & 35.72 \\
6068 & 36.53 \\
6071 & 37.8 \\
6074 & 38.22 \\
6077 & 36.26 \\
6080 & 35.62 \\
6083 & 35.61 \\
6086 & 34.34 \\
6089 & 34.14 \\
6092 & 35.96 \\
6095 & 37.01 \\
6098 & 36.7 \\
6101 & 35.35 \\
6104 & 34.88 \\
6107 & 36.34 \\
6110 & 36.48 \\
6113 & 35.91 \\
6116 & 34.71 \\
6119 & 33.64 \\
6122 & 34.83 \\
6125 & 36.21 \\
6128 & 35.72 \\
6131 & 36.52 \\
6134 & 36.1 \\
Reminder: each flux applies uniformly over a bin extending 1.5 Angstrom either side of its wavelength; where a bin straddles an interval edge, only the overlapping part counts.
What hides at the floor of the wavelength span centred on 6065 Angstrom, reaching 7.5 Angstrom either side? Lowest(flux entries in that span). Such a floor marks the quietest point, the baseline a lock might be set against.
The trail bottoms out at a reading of 34.59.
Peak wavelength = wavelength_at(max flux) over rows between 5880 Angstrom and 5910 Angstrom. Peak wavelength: 5909 Angstrom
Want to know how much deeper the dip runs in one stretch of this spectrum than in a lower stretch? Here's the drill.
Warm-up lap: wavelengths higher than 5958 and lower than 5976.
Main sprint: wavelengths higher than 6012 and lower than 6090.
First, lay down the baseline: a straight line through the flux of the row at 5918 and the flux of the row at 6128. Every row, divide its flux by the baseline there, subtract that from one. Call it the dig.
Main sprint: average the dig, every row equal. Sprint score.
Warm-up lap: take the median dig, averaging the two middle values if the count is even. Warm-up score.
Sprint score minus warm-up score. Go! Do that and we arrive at 0.016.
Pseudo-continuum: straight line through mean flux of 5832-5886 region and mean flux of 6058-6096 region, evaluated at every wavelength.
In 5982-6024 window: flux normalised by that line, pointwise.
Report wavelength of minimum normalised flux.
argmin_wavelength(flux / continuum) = 6002 Angstrom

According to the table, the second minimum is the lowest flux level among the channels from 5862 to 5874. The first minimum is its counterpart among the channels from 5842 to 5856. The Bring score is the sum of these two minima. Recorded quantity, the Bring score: 70.1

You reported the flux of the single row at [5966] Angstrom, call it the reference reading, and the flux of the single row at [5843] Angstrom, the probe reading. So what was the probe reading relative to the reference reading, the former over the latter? 1.03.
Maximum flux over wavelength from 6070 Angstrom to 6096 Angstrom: 38.22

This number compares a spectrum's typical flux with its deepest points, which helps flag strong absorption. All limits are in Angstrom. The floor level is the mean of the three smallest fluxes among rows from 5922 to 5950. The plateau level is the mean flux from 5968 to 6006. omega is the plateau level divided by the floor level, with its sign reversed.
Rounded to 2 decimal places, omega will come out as -1.01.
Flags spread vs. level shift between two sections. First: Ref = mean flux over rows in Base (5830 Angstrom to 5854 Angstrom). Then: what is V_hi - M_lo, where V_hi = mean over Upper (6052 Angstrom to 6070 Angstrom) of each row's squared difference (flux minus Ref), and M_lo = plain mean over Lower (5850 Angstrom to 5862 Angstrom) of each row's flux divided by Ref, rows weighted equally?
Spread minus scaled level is 2.0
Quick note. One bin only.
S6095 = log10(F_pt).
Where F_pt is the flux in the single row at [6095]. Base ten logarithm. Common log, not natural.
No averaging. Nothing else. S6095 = 1.57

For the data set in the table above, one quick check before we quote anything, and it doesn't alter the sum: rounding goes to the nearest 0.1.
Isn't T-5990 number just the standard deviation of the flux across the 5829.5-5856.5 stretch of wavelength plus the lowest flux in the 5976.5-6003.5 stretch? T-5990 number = 34.0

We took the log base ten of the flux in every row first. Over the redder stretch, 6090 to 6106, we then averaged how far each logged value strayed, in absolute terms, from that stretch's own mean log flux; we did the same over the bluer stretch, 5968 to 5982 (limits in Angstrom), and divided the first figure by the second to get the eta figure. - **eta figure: 0.7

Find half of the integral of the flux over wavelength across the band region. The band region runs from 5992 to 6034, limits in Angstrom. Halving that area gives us 735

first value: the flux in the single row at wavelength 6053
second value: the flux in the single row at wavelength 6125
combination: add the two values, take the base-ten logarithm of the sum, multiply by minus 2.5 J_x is -4.66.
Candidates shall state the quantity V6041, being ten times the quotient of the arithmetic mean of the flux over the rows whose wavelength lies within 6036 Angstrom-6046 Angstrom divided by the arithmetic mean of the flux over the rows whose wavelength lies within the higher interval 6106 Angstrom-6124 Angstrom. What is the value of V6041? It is 9.9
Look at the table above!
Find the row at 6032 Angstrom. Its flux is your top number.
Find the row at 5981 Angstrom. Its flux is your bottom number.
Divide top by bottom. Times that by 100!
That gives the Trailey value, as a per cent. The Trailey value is 107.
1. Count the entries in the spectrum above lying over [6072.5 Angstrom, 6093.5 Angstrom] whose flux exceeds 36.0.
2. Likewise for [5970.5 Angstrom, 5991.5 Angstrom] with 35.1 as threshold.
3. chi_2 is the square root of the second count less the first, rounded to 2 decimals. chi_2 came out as 1.41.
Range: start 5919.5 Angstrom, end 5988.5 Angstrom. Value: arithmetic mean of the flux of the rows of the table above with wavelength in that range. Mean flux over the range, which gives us 36.0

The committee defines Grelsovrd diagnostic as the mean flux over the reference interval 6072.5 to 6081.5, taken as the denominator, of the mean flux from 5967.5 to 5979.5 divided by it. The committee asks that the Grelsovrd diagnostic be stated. 0.99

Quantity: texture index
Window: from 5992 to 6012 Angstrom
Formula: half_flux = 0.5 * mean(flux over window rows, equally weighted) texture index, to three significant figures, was 17.2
